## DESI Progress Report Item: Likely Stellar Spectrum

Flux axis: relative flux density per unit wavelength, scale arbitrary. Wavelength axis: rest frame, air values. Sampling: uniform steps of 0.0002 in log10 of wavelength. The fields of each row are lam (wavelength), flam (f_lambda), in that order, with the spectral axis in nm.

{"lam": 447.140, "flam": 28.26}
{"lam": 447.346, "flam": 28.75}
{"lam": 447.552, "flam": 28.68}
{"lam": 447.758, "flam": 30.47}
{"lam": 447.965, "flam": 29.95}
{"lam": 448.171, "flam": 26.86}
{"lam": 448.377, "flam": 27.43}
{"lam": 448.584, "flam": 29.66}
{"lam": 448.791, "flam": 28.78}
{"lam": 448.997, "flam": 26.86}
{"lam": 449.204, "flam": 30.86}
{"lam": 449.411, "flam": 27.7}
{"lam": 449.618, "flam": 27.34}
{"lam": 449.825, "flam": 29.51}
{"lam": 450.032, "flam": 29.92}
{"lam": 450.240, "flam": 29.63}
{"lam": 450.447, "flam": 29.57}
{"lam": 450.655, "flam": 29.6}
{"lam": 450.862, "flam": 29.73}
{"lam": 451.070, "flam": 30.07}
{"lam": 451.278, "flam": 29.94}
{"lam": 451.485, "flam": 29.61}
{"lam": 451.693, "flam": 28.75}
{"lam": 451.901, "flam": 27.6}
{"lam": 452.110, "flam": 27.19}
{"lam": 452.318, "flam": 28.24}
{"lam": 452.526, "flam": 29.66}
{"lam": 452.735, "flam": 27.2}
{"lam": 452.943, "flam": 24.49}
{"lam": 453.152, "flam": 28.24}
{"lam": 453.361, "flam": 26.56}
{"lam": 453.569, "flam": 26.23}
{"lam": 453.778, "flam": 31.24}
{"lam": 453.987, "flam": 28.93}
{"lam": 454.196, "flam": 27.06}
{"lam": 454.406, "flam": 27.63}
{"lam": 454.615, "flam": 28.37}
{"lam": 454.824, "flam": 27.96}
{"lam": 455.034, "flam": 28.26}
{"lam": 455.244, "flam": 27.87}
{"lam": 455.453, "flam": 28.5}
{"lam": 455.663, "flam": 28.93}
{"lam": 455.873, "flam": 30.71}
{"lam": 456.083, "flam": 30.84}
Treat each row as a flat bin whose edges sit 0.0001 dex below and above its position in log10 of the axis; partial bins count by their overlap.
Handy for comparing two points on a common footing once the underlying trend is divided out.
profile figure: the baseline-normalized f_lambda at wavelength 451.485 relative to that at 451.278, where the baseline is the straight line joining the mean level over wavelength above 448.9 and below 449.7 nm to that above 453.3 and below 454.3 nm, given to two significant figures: 0.99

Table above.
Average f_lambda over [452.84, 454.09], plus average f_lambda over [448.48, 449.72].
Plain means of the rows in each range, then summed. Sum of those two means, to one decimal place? 56.1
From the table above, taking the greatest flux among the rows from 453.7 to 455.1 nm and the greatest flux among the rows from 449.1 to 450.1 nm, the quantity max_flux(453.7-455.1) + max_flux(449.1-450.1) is 62.1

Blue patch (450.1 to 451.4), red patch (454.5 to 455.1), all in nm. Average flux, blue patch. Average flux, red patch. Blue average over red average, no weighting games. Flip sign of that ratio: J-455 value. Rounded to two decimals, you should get -1.06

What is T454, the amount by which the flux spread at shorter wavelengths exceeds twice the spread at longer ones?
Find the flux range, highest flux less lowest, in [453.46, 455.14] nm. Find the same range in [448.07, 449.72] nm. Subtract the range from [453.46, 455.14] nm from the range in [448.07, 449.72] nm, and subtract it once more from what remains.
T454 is -6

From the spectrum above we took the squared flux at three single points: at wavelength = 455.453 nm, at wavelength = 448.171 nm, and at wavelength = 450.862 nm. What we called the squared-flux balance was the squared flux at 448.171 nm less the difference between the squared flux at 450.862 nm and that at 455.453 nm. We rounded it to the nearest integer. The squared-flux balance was 650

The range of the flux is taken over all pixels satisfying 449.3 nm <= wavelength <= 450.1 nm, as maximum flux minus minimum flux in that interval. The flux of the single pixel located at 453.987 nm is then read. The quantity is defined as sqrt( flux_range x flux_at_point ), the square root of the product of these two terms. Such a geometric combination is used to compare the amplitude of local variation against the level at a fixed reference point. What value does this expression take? 8.6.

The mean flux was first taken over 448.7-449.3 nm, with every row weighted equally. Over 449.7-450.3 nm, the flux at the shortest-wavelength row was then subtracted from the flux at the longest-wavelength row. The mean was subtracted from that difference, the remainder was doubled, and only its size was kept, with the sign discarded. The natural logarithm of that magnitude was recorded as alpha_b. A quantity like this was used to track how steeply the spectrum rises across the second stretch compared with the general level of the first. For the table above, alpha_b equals 4.05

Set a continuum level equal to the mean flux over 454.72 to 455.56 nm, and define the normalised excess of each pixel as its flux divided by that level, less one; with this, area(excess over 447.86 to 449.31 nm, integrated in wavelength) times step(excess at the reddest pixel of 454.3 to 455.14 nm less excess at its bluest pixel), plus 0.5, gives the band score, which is 0.501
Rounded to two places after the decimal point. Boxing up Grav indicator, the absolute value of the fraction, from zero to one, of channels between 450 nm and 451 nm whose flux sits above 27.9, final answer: 1.00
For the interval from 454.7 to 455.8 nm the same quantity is 0.80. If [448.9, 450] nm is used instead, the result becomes 0.40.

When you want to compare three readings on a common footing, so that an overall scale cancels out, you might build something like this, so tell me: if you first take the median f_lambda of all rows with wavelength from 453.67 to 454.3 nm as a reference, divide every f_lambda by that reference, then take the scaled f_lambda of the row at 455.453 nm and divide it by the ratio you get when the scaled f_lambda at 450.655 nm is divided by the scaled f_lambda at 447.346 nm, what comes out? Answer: 0.96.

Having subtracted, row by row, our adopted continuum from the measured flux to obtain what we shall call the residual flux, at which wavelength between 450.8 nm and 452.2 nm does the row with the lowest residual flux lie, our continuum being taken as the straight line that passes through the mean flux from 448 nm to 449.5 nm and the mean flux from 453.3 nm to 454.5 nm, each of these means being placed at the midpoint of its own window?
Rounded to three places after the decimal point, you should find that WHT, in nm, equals 452.110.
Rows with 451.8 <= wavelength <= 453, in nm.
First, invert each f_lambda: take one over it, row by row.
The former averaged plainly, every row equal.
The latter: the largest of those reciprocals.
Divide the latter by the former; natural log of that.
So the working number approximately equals 0.11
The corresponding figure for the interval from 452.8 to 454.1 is 0.11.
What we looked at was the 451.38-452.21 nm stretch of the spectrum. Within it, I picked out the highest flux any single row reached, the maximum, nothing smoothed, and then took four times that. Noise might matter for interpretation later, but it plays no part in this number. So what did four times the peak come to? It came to 118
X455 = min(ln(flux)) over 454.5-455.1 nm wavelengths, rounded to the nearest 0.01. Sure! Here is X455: 3.33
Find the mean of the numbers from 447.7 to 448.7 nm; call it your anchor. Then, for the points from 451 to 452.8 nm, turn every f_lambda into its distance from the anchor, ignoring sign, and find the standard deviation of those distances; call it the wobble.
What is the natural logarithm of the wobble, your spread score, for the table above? -0.7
